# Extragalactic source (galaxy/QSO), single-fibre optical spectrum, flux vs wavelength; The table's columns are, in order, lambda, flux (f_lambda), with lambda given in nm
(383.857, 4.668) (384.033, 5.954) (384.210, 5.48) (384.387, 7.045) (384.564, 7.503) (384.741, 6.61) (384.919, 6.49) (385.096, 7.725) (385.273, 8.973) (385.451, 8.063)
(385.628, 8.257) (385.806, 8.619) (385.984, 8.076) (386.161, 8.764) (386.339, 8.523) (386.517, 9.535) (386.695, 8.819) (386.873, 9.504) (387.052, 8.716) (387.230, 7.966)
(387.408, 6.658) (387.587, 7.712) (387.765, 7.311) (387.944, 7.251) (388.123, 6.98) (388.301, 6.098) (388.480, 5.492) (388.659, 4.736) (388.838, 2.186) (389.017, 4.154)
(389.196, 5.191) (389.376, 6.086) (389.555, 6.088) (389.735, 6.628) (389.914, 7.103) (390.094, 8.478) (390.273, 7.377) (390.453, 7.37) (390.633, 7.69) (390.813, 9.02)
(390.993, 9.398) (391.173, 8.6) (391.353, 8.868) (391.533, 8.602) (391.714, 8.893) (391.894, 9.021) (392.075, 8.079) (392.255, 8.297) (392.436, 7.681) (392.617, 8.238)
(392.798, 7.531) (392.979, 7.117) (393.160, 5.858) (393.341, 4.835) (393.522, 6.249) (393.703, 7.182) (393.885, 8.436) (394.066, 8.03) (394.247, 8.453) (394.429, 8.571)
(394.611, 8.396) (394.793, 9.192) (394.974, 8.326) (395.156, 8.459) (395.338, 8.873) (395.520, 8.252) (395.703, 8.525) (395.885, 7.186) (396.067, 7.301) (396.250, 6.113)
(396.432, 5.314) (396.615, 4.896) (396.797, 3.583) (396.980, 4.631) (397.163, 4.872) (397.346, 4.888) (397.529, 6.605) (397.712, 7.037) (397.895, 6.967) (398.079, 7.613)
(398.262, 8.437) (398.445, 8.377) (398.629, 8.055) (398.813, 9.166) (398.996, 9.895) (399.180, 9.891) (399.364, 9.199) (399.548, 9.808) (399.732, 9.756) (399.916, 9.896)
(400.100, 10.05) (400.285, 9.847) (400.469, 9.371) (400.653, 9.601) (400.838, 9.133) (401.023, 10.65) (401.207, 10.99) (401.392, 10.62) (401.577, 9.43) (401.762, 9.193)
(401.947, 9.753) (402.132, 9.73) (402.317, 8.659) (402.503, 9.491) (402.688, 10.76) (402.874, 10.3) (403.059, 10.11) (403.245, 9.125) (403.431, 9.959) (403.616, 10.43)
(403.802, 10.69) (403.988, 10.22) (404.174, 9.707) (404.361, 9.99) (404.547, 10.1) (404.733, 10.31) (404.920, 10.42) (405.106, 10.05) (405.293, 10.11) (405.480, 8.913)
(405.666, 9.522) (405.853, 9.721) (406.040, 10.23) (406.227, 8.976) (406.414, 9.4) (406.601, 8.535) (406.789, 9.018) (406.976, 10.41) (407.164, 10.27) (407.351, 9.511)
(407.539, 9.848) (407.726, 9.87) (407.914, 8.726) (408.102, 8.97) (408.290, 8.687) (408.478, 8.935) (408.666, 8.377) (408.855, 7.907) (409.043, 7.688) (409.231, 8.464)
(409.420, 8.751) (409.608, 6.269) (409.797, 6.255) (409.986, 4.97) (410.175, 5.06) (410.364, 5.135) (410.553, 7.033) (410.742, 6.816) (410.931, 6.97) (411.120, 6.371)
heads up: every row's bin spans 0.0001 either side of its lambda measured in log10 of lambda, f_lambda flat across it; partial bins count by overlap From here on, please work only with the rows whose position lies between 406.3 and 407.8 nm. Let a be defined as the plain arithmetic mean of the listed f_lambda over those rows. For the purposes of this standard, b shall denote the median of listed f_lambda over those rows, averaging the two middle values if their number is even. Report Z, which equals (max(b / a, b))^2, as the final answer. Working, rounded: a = 9.6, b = 9.7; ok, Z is 94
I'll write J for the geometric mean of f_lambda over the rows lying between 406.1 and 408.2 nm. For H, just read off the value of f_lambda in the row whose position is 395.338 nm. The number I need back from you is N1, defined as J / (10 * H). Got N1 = 0.11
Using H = 8.873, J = 9.4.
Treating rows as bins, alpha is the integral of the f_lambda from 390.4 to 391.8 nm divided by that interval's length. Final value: 8.6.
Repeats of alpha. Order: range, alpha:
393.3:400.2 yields 7.7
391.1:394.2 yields 7.7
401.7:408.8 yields 9.6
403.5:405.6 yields 10.1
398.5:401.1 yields 9.6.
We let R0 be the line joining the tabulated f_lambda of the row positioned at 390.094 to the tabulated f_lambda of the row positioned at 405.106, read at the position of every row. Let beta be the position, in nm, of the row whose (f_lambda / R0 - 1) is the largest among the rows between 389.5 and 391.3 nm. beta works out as 390.993 nm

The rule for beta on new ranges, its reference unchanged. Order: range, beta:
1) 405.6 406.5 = 406.040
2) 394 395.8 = 394.793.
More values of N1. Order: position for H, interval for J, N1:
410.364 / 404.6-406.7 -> 0.19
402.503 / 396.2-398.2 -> 0.06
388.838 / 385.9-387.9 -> 0.38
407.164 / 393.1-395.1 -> 0.07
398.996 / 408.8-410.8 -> 0.07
